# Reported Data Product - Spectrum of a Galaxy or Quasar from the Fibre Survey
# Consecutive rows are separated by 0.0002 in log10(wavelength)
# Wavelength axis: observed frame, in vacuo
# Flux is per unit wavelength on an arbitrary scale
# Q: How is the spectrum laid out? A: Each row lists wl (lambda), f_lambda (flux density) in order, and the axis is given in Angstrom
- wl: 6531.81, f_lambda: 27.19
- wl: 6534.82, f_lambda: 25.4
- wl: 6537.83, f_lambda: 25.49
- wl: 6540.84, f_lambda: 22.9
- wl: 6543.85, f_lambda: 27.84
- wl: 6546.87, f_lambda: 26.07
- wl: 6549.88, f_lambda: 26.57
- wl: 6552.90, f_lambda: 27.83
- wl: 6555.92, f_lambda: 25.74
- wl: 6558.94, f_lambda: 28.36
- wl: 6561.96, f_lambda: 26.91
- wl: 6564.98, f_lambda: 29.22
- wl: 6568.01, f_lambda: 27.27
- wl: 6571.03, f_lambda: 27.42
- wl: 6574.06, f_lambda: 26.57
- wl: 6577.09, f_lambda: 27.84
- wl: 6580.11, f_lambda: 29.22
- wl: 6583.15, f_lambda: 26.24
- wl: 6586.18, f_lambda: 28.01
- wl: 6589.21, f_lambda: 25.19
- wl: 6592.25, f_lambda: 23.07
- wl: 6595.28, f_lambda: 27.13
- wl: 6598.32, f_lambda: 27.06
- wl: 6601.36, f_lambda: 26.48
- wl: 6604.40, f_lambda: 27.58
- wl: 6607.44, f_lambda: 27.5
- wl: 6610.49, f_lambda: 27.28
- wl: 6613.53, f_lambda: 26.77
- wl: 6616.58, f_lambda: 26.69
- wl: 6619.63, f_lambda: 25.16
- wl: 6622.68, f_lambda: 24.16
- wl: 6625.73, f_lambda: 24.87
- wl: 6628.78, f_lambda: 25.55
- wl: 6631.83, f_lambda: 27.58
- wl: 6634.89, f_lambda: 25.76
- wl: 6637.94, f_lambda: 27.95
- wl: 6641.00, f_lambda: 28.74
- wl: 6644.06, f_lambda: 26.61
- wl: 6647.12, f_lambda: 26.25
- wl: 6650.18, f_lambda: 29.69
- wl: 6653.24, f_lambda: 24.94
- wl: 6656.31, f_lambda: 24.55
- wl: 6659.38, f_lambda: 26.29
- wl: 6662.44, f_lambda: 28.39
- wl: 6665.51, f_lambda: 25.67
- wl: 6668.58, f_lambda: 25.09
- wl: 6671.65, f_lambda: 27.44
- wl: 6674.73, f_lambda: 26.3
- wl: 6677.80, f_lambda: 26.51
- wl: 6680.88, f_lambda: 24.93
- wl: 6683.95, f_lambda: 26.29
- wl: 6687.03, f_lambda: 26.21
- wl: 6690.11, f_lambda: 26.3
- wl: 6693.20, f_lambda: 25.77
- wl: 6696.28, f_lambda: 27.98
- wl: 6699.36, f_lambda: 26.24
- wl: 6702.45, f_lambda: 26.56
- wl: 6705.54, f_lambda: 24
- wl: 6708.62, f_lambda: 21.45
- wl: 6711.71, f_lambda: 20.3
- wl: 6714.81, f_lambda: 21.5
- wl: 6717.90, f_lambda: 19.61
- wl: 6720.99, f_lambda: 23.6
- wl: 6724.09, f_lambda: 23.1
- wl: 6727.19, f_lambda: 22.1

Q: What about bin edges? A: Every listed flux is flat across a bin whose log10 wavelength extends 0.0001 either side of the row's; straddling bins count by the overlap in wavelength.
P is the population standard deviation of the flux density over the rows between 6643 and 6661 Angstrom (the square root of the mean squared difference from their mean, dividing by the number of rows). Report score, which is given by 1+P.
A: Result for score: 2.7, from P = 1.66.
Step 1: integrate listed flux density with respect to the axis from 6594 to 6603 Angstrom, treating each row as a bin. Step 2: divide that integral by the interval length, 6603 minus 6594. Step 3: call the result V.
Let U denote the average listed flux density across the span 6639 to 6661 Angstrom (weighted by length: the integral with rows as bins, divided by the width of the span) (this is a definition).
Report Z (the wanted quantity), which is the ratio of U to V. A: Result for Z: 1.00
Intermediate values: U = 26.8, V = 26.9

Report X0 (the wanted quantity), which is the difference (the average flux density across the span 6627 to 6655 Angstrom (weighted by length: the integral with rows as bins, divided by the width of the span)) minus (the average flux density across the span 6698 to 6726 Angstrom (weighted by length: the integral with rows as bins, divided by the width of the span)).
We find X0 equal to 4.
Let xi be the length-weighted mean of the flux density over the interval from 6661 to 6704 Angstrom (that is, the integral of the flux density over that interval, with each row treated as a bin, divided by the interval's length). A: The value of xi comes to 26.4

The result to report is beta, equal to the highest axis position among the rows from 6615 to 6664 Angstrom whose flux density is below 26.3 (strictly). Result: 6659.38 Angstrom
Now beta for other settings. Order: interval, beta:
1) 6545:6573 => 6555.92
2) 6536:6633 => 6628.78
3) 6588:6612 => 6592.25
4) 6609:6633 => 6628.78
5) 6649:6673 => 6668.58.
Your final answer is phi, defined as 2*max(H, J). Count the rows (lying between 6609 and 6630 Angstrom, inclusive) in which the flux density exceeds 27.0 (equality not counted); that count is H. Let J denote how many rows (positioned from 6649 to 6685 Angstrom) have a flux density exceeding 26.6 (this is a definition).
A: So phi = 6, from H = 1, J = 3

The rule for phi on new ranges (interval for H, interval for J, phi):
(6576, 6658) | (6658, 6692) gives 24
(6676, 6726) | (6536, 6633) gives 36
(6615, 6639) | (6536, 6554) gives 4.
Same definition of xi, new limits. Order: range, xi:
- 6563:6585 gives 27.7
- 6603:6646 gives 26.6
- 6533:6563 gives 26.3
